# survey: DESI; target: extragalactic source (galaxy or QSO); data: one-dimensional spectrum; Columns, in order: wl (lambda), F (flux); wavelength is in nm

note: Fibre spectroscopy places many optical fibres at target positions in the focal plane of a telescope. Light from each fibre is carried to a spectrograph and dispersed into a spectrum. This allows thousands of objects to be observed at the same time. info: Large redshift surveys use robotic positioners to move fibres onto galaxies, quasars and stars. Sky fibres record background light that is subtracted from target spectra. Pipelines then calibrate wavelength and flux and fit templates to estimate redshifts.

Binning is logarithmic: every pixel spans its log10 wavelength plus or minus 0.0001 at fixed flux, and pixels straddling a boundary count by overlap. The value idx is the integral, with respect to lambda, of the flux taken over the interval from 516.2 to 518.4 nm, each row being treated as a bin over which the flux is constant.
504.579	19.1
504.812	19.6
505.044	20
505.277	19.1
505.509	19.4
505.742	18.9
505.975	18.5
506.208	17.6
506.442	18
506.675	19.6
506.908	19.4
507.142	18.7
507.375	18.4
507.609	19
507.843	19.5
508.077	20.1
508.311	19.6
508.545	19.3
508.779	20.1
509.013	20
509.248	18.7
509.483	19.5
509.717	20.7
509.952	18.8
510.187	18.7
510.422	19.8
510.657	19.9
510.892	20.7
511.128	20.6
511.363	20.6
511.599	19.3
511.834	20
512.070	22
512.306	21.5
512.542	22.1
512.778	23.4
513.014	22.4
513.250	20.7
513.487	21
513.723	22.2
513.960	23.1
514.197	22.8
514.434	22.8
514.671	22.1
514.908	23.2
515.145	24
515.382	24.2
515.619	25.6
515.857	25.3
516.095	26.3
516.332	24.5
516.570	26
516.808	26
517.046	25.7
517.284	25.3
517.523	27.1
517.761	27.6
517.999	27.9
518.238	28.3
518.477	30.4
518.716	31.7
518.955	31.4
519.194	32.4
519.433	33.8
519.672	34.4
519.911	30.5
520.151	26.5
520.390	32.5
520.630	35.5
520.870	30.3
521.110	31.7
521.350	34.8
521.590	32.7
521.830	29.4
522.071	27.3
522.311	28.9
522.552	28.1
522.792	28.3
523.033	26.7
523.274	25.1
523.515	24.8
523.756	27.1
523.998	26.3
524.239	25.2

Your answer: 58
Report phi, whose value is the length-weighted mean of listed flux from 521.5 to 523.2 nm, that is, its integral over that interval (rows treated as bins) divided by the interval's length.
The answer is 28.6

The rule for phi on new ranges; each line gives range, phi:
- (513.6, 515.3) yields 22.9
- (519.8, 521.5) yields 31.7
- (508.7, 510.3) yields 19.5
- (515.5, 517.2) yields 25.6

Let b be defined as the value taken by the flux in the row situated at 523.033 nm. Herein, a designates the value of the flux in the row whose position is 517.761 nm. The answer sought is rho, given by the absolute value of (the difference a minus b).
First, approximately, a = 27.6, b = 26.7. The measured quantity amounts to 0.9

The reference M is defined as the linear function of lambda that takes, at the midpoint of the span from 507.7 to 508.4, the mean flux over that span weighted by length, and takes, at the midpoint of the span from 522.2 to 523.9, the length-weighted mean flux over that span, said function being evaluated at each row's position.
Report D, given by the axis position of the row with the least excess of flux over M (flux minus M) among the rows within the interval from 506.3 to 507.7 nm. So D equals 507.375 nm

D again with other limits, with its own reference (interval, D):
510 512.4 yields 511.599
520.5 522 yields 521.830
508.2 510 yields 509.952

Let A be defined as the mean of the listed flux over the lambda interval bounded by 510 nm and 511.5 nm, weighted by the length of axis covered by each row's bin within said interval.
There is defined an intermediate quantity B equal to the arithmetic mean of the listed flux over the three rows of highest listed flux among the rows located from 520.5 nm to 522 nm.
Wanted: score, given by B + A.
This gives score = 54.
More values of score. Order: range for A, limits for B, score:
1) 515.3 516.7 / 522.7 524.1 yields 53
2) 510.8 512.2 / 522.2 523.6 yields 49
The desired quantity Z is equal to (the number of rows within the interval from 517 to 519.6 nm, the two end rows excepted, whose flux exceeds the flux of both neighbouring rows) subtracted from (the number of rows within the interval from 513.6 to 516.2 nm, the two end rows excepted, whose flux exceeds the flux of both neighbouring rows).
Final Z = 1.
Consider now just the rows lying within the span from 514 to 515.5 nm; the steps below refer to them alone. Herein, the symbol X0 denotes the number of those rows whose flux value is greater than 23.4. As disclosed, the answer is 2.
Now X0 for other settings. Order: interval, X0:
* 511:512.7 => 0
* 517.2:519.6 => 10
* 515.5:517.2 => 7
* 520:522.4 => 10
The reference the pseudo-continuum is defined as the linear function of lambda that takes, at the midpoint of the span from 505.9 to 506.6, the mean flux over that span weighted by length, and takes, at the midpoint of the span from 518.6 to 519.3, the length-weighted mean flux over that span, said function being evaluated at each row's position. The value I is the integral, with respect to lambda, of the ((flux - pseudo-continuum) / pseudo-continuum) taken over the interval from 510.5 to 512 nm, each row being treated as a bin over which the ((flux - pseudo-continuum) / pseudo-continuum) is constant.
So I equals -0.21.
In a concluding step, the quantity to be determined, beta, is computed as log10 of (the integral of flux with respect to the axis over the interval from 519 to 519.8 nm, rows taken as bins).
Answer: 1.43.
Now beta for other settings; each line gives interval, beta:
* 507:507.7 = 1.12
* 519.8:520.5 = 1.32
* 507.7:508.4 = 1.14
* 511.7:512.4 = 1.17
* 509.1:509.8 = 1.14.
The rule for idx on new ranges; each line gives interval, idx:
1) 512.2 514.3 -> 46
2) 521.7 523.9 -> 60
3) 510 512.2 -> 44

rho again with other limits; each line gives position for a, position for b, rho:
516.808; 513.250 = 5.3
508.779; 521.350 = 14.7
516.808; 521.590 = 6.7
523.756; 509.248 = 8.4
